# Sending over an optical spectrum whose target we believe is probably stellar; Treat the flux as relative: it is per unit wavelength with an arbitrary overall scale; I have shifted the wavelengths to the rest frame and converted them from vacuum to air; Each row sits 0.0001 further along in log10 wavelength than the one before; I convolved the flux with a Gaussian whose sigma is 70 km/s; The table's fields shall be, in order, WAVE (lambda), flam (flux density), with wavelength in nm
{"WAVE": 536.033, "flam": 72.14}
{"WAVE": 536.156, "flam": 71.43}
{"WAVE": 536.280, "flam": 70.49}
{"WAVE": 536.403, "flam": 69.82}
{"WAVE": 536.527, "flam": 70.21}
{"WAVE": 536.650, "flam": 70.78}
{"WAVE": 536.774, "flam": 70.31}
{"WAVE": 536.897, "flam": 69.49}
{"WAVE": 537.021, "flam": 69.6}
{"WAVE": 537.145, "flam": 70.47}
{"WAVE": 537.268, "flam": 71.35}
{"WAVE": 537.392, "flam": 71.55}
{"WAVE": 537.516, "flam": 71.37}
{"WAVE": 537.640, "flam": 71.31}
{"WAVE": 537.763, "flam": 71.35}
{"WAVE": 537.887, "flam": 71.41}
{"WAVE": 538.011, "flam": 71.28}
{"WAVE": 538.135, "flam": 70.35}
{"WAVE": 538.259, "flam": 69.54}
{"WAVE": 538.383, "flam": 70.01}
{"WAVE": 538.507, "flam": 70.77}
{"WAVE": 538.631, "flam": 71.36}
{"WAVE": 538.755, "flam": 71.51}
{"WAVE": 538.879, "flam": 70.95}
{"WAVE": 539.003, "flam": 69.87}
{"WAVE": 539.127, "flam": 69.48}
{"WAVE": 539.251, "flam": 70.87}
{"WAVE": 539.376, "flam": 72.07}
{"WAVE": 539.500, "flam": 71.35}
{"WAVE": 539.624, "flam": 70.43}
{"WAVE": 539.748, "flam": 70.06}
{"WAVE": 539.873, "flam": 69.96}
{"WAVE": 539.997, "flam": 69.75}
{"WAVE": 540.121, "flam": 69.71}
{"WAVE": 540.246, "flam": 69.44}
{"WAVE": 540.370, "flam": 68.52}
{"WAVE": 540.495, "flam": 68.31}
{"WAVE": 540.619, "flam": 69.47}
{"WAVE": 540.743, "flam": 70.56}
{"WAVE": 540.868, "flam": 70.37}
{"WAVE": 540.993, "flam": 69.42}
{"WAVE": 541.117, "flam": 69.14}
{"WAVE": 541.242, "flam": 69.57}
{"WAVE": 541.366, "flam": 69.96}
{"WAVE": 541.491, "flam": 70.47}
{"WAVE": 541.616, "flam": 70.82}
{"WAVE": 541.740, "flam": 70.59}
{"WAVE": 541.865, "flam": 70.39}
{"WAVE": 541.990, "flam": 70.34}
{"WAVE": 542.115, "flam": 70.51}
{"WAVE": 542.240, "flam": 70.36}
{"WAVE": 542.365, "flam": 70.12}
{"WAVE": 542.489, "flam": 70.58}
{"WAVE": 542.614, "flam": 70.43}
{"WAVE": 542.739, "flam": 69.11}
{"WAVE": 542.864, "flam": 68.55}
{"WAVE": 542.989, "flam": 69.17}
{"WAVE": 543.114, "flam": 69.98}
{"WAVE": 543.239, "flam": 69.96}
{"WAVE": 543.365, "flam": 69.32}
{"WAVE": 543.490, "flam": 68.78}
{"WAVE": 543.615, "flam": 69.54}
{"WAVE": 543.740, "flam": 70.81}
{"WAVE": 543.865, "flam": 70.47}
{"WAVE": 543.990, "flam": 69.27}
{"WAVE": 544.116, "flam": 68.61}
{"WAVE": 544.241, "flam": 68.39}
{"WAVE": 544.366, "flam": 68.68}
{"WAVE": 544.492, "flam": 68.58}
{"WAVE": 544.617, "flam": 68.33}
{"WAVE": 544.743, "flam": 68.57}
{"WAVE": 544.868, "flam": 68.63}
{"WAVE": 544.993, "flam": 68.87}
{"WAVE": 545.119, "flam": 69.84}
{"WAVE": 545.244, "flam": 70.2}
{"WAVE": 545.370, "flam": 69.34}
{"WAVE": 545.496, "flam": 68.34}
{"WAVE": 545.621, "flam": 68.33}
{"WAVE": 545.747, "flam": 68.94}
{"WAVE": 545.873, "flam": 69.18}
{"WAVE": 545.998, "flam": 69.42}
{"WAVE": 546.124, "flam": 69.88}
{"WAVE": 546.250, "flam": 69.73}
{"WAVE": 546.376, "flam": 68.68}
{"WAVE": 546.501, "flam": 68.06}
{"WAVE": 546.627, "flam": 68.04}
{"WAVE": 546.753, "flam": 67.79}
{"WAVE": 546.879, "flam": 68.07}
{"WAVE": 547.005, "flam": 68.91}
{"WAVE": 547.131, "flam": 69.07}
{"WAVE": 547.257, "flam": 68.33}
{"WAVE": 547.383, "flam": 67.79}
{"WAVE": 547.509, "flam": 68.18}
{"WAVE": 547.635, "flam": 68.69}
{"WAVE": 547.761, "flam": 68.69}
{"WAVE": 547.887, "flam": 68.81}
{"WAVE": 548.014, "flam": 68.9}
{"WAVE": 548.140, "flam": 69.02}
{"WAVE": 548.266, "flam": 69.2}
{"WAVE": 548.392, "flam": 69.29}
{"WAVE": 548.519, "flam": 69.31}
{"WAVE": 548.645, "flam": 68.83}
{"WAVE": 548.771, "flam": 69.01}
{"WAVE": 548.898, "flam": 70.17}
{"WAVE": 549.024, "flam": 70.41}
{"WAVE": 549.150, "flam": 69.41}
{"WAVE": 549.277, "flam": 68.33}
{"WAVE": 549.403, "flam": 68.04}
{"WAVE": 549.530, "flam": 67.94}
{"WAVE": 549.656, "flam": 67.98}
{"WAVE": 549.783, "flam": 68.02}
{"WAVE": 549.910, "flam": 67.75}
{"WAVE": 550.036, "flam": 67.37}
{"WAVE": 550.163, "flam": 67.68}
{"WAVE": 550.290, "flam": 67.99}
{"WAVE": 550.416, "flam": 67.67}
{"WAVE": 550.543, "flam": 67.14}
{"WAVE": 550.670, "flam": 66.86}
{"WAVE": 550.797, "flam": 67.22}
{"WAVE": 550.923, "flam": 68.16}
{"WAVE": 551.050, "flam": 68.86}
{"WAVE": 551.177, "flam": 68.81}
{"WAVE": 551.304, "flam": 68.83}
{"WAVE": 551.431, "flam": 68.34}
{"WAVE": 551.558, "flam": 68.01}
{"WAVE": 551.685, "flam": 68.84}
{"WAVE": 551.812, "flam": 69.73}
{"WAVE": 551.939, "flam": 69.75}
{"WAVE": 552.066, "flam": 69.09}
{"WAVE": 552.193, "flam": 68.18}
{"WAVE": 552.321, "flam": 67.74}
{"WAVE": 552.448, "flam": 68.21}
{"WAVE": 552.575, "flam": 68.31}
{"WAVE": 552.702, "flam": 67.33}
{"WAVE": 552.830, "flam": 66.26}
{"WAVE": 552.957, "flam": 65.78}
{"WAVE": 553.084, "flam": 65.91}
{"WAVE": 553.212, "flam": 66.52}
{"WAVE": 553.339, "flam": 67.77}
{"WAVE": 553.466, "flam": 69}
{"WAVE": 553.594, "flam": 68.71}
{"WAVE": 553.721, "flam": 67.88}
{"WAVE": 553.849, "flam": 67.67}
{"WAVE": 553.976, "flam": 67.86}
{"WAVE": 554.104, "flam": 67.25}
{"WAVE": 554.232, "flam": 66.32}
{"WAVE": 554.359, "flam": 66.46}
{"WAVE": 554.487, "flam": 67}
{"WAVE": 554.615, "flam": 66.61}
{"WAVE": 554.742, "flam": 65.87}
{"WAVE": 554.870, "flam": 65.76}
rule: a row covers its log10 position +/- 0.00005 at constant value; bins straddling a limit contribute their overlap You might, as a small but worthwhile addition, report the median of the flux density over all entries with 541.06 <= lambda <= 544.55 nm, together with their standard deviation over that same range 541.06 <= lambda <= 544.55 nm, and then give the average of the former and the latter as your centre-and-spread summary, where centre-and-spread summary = 35.37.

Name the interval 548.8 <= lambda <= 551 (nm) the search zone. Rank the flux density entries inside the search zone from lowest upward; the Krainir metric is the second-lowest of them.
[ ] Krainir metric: 67.14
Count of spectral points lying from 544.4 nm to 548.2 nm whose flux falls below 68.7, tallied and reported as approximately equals 16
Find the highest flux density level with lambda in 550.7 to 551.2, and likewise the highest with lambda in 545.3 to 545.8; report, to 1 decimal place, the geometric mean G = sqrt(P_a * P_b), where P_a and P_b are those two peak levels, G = 69.1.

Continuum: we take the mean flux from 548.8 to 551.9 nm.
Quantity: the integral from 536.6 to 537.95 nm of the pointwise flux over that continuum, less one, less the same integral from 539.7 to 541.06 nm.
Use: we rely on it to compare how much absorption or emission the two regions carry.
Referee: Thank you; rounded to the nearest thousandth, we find 0.024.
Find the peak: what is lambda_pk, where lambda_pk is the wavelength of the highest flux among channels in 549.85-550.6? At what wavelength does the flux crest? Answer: 550.290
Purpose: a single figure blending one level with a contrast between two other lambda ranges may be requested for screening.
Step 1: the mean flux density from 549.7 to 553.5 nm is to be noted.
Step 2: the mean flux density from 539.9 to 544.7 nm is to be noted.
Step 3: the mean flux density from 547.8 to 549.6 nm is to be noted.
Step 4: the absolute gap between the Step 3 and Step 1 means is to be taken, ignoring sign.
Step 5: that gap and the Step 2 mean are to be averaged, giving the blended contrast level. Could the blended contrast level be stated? 35.4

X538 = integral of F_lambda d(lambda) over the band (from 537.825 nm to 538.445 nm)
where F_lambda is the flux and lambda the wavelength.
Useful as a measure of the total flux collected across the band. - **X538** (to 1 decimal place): 43.7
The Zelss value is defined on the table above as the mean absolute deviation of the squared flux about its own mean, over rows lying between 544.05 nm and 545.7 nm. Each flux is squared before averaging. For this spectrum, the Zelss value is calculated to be 63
